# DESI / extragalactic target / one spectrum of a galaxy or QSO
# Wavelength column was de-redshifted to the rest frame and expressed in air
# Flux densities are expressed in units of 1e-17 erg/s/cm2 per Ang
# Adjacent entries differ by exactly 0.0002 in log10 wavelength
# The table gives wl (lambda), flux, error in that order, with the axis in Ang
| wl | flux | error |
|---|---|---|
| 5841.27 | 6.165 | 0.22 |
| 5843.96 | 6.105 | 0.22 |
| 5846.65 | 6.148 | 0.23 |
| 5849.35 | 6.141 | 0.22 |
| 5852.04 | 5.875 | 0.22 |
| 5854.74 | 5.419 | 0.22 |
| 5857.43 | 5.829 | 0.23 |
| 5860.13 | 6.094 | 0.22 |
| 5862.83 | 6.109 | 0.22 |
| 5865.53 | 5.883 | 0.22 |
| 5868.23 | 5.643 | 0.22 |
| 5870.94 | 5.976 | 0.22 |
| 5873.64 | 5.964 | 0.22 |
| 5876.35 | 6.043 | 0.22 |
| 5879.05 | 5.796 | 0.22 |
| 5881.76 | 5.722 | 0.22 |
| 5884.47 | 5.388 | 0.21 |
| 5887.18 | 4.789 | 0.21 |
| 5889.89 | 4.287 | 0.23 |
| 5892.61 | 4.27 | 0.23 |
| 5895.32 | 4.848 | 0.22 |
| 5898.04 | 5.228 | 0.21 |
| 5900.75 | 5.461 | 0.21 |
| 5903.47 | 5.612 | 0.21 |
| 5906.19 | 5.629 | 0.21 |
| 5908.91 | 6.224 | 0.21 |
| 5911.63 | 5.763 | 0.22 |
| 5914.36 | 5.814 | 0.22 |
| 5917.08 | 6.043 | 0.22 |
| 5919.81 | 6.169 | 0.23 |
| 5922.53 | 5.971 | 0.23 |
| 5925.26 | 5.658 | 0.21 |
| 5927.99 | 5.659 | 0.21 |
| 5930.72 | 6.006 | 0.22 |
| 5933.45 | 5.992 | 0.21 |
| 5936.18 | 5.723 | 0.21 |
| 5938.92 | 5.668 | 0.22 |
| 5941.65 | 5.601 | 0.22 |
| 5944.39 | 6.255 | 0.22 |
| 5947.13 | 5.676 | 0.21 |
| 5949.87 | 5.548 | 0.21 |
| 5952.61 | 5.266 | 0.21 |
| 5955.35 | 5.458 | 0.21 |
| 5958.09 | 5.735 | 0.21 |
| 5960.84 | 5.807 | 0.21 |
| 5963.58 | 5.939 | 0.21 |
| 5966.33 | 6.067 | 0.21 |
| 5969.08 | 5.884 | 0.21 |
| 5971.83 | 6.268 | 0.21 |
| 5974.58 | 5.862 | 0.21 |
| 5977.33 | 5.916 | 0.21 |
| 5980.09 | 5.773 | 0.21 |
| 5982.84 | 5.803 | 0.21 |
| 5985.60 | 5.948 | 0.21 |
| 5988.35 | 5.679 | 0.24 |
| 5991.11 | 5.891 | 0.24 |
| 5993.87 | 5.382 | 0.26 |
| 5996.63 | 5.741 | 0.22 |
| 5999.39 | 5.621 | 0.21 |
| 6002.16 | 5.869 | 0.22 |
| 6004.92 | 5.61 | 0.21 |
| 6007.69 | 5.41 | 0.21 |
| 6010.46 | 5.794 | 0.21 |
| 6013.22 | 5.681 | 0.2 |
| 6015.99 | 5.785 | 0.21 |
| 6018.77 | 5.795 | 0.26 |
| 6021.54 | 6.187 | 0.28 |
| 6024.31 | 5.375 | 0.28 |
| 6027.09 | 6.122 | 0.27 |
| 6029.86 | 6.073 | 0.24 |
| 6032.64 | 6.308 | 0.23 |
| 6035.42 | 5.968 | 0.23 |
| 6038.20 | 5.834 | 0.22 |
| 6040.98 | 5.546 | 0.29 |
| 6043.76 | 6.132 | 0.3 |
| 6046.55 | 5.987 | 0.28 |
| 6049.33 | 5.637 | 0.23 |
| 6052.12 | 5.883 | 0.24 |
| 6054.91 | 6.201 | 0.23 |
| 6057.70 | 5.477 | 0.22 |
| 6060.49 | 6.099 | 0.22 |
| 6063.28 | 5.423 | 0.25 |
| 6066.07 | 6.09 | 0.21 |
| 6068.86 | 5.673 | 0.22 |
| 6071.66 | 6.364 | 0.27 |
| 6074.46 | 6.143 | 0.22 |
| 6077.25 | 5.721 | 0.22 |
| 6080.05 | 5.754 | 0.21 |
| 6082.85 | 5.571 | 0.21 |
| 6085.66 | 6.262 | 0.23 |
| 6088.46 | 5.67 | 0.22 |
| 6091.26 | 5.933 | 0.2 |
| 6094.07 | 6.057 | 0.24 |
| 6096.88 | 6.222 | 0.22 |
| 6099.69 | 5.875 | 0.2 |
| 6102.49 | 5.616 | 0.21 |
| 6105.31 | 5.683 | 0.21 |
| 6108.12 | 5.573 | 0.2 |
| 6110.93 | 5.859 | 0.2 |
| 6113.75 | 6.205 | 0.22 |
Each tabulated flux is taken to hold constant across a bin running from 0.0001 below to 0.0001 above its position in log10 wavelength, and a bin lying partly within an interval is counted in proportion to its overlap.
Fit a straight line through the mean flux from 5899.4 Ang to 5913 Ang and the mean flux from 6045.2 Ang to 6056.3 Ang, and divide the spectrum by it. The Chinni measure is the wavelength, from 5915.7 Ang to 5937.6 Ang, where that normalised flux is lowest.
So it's 5927.99 Ang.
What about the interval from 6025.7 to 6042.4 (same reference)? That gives 6040.98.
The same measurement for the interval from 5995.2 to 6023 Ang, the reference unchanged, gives 6007.69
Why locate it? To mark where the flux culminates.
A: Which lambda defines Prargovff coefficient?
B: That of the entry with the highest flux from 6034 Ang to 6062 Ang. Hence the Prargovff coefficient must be 6054.91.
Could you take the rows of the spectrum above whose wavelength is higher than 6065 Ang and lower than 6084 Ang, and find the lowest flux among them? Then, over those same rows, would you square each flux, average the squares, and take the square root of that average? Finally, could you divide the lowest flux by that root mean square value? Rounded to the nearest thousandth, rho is 0.943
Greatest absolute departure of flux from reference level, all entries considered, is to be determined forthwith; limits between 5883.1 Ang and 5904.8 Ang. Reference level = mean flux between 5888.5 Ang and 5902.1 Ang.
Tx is 0.79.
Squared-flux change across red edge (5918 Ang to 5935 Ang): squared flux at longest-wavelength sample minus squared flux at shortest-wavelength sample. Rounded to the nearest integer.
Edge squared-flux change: -2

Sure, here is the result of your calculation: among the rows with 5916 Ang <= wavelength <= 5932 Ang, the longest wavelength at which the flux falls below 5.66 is 5927.99 Ang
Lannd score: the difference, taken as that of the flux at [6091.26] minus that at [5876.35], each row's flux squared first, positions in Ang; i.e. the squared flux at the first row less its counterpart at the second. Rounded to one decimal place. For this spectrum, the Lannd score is -1.3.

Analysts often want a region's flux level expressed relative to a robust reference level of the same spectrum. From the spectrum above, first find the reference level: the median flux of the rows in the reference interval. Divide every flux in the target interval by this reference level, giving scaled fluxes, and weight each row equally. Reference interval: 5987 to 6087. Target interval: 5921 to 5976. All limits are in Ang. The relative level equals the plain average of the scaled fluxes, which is 1.00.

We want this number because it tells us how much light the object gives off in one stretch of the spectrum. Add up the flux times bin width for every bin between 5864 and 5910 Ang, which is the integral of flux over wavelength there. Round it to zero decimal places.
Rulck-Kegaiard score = 251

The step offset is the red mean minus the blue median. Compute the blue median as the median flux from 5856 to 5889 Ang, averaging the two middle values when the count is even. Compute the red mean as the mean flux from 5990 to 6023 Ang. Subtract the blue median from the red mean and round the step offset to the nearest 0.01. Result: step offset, -0.13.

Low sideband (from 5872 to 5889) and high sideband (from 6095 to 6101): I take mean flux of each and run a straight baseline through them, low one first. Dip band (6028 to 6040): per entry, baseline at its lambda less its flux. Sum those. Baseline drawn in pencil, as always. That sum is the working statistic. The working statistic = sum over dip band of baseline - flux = -0.5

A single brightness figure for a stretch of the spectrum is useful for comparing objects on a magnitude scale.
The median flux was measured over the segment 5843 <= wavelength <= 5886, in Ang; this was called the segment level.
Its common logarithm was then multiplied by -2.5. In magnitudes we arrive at -1.93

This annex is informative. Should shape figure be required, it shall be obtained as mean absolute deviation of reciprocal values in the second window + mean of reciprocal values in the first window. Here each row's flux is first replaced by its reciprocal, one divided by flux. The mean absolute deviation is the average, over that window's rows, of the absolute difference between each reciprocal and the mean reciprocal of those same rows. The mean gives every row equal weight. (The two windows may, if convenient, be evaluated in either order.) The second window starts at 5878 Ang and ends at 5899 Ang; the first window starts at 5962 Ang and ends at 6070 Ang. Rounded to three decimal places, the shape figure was 0.191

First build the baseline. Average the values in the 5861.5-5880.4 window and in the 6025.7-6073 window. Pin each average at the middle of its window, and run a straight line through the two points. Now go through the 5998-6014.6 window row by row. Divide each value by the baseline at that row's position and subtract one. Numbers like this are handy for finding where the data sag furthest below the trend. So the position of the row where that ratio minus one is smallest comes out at 6007.69 Ang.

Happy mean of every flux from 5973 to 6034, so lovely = 5.80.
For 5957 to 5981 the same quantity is 5.92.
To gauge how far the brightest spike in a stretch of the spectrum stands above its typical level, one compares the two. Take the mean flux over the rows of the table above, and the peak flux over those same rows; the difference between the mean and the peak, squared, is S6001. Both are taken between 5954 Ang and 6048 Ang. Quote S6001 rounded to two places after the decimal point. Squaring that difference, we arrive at 0.23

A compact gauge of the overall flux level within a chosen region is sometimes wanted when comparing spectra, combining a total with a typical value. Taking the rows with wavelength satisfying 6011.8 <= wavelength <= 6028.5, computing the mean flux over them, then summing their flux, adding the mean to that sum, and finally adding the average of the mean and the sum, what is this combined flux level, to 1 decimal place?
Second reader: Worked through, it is 61.2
